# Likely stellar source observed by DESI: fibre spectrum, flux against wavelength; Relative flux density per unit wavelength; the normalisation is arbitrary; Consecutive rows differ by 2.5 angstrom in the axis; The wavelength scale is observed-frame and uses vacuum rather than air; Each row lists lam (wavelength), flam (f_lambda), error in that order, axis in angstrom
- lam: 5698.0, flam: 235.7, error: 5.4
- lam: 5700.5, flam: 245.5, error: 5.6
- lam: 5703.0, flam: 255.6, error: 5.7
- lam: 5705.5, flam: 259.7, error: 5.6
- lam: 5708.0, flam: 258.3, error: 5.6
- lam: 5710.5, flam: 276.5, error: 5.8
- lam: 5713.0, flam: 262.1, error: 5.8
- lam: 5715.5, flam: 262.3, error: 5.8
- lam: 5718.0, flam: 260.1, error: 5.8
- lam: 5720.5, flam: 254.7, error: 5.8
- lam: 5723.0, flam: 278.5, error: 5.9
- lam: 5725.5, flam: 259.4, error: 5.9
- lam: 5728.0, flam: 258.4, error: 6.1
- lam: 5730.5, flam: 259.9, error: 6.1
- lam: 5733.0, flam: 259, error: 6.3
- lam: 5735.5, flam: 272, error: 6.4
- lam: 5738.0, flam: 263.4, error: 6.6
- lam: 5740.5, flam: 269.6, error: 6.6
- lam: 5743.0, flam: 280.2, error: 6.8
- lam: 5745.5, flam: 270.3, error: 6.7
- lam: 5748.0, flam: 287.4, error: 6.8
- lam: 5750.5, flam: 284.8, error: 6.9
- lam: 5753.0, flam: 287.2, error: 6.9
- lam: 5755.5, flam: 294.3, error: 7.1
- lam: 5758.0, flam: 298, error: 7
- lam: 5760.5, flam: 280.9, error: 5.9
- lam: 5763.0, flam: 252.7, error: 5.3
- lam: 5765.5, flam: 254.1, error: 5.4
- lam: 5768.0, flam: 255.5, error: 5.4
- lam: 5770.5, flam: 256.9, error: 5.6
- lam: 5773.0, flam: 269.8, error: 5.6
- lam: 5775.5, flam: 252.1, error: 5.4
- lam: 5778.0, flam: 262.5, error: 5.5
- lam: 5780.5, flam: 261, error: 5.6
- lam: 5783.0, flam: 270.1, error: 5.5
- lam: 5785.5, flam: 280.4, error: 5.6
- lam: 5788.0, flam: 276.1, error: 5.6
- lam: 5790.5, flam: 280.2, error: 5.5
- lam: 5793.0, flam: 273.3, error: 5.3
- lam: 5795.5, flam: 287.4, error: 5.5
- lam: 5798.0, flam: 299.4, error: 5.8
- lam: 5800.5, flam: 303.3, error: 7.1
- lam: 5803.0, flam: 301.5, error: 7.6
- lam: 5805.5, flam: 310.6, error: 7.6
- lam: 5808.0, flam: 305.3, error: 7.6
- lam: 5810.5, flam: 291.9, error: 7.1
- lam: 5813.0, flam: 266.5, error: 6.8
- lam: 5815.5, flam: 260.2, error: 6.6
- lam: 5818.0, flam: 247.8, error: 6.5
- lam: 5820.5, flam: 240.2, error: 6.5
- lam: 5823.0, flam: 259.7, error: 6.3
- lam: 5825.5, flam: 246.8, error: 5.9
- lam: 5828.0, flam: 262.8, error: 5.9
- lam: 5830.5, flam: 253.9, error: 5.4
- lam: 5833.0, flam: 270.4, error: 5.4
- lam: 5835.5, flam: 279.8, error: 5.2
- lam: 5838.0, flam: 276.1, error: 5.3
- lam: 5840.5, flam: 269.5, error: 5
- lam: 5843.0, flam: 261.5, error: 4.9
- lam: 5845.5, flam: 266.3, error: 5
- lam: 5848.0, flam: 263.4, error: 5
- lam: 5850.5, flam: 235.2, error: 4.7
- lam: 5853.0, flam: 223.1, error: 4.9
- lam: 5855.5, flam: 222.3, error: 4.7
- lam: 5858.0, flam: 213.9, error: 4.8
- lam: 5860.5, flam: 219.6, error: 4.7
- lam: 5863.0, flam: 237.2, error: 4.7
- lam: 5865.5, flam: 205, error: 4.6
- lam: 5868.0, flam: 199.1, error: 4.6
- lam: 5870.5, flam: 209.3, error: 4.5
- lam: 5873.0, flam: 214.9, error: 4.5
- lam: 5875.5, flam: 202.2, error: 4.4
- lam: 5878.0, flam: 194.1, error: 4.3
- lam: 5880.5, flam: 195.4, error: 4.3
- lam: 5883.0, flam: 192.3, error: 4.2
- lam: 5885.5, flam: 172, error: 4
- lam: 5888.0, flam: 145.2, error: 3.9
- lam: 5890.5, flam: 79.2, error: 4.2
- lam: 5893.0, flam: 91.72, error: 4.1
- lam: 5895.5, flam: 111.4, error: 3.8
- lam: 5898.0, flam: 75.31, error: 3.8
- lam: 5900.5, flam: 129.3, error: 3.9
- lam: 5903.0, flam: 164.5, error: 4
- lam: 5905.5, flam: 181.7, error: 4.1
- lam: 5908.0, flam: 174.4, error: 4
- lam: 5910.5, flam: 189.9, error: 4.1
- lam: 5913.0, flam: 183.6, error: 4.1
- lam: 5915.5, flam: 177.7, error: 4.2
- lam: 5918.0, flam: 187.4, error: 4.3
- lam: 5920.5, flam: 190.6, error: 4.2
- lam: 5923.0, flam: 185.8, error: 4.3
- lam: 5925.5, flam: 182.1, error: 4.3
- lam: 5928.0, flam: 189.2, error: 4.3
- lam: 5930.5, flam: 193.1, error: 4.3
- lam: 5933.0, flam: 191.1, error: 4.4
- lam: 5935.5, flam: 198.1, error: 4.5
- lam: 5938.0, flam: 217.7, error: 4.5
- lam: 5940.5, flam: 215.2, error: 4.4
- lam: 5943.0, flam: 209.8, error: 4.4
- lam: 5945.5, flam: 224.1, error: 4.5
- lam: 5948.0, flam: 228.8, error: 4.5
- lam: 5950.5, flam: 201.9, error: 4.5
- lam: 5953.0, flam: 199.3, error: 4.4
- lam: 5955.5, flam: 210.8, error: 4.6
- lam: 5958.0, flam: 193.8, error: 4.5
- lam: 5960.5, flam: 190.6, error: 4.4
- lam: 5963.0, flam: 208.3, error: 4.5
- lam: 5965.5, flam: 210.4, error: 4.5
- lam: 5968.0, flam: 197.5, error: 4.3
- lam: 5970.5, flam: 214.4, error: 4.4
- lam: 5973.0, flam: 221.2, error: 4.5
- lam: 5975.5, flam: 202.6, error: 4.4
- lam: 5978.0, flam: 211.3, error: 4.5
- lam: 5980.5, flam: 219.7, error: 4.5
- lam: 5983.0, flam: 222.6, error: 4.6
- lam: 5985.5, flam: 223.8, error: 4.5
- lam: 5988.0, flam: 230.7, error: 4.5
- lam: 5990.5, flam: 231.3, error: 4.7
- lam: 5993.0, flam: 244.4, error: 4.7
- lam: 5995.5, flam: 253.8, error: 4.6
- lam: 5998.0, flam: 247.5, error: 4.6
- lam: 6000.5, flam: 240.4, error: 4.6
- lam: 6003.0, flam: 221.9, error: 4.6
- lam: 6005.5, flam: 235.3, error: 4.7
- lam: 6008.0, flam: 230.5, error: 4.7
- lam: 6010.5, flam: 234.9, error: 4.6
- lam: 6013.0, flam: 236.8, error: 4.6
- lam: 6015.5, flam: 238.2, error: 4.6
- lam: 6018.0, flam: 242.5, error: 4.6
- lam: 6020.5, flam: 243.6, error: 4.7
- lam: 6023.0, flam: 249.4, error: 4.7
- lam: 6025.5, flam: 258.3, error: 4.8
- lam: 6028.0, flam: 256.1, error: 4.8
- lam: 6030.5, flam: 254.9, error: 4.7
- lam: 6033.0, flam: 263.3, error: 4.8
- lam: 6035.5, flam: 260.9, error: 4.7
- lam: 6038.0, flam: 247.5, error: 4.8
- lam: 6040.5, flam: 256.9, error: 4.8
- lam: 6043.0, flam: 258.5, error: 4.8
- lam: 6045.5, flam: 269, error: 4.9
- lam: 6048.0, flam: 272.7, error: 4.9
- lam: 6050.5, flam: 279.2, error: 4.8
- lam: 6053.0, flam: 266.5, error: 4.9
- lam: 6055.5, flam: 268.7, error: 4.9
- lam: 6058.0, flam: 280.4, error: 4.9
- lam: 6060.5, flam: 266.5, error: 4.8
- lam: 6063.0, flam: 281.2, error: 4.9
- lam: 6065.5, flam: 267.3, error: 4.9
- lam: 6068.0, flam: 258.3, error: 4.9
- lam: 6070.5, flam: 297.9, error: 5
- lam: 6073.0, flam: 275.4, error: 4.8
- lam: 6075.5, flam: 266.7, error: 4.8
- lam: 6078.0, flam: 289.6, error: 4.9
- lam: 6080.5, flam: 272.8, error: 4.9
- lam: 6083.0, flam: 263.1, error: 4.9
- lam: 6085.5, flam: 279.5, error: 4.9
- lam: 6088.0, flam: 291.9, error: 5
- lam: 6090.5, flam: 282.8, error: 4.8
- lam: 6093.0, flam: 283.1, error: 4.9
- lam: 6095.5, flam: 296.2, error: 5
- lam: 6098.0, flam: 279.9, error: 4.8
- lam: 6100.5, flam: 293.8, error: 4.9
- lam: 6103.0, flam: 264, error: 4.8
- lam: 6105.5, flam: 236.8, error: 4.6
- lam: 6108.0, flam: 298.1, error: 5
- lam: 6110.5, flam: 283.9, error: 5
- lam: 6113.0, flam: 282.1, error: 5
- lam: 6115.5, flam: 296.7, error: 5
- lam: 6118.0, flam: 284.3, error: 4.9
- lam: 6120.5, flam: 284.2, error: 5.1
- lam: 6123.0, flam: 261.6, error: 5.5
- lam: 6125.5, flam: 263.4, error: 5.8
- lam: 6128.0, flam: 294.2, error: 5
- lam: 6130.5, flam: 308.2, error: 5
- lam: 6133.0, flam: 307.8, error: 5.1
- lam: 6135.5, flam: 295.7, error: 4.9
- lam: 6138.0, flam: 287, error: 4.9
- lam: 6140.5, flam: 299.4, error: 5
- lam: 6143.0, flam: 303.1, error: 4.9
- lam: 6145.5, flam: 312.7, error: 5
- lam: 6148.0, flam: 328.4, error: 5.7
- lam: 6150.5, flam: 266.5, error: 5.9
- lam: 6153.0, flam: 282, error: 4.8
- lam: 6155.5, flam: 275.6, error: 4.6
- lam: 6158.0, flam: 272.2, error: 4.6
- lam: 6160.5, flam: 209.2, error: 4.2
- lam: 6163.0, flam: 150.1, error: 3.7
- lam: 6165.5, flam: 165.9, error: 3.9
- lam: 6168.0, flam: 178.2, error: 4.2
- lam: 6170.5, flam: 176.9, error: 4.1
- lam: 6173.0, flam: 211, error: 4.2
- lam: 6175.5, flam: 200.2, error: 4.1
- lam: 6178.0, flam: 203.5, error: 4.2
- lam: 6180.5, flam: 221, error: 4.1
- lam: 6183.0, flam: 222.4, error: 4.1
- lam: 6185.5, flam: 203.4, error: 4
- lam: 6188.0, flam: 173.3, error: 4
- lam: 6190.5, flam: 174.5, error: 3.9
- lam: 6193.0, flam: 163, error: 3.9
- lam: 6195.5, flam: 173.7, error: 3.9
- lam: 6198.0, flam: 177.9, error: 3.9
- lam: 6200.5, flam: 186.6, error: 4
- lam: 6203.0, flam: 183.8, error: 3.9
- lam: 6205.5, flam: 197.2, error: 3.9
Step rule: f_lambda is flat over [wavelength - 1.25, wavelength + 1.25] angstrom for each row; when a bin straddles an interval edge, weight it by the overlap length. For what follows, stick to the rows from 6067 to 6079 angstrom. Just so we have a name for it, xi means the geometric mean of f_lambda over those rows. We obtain 277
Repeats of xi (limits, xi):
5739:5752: 278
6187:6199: 172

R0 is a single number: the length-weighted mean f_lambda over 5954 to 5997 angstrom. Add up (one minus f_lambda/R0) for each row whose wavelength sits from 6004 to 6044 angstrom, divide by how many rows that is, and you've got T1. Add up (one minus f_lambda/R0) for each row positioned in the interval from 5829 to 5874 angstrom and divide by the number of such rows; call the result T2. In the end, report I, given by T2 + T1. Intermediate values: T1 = -0.14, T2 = -0.11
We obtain -0.25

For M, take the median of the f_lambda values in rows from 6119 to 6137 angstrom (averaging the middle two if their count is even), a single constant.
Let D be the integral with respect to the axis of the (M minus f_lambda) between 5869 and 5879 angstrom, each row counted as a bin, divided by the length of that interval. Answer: 89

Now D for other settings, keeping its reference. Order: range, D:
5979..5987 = 72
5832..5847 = 24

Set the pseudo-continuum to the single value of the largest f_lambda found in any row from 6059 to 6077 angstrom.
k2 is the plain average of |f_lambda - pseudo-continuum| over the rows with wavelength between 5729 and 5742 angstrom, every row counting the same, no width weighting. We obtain 33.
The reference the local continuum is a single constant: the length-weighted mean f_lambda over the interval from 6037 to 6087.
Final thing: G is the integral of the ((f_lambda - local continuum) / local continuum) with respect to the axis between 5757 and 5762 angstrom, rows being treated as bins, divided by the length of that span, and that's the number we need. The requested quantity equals 0.06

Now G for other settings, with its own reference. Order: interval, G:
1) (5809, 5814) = 0.04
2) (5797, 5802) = 0.11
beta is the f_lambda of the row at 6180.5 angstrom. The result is 221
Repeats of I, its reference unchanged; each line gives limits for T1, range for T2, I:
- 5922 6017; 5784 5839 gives -0.27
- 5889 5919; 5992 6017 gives 0.23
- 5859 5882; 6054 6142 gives -0.26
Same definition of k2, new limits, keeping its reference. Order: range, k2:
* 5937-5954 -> 84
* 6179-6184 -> 76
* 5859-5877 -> 85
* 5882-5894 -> 162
